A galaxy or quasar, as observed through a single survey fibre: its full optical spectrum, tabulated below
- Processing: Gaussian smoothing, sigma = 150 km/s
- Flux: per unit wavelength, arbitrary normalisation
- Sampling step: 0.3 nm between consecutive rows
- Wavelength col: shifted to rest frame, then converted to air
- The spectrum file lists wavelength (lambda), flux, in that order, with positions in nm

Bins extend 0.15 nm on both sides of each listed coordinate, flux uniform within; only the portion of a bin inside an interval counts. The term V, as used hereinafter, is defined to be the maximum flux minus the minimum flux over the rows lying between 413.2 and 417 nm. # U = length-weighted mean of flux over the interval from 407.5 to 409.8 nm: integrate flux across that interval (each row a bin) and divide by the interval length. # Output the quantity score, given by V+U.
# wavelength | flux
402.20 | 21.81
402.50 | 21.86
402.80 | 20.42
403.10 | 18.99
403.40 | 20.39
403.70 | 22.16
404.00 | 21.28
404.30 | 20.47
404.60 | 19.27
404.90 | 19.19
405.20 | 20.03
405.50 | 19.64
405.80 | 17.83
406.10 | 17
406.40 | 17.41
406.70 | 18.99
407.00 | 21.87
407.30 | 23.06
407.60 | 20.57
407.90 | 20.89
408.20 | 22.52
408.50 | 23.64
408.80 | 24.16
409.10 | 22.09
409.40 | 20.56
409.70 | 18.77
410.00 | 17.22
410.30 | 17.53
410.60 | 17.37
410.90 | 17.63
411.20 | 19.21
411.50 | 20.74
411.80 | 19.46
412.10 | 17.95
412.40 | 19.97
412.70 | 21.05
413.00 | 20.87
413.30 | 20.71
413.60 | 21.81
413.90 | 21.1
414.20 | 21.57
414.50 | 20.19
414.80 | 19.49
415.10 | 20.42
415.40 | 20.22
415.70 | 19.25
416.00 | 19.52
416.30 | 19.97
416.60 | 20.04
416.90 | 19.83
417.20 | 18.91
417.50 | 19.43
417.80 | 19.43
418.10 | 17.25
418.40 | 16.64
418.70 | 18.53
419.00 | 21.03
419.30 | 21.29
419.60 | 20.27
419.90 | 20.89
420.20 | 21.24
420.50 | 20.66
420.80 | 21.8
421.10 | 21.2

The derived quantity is 24.3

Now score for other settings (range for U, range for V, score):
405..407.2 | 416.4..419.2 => 23.5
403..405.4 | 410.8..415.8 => 24.4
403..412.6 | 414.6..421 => 25.1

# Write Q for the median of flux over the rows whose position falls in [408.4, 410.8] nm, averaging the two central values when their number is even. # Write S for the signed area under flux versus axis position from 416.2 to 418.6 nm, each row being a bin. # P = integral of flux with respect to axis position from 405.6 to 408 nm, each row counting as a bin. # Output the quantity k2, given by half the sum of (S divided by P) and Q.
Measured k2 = 10.31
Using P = 47.2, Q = 19.7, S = 45.4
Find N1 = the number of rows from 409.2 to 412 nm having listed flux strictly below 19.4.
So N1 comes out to 6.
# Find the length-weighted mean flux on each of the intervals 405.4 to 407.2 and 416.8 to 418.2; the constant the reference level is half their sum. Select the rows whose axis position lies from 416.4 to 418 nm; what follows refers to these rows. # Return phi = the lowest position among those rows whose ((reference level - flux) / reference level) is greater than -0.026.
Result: 417.20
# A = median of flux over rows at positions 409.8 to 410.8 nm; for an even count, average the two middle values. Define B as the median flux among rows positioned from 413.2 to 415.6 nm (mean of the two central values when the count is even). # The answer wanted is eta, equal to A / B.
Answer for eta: 0.84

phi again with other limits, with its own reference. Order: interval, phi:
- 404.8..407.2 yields 404.90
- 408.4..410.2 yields 409.70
